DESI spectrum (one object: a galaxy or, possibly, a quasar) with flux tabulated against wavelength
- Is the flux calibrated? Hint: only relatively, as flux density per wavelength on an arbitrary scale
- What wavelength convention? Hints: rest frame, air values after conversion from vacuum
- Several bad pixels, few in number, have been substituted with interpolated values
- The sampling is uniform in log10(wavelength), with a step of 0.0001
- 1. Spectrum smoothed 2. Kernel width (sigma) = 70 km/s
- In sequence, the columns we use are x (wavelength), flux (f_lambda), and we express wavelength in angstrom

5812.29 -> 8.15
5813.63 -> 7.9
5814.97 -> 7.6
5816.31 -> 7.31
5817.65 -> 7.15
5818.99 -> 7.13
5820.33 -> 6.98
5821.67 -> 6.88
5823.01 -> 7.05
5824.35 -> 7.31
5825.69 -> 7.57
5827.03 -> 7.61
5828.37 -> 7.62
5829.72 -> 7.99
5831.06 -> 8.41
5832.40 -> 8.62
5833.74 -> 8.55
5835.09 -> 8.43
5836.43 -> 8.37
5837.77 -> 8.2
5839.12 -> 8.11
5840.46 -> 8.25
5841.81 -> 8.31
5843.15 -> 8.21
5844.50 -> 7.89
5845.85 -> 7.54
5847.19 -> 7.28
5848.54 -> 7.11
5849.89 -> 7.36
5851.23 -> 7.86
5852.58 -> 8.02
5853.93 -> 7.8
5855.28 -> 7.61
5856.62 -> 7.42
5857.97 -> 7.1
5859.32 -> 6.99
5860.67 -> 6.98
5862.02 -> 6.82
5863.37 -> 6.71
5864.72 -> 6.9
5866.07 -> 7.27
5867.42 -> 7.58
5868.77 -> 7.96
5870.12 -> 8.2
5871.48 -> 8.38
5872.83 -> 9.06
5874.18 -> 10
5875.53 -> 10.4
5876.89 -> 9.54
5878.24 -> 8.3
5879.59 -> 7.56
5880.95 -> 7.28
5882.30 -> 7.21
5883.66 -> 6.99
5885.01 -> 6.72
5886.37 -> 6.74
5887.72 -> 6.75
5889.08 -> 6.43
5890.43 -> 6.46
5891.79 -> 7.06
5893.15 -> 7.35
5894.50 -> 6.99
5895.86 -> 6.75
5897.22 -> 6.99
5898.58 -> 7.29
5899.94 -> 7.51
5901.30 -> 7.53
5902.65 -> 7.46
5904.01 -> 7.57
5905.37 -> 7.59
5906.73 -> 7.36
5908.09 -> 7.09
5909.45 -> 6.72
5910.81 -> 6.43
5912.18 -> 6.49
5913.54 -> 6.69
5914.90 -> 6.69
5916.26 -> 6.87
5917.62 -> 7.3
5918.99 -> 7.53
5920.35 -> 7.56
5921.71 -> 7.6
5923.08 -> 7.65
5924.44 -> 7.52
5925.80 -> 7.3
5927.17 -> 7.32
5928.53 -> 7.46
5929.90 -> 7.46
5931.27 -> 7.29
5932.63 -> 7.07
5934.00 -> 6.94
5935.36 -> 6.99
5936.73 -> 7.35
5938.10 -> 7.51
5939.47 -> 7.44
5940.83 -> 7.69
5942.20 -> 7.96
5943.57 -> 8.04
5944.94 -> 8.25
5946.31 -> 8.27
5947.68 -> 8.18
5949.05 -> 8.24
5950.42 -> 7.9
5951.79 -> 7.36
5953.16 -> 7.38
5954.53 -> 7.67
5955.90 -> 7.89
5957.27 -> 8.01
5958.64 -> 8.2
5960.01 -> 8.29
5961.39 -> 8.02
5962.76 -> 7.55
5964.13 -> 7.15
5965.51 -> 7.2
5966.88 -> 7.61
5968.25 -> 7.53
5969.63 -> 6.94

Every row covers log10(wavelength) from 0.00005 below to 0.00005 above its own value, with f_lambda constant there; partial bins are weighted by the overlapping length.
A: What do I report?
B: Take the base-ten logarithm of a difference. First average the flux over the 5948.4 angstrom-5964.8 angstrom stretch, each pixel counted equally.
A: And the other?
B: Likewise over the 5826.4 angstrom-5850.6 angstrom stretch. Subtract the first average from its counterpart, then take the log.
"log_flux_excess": -0.73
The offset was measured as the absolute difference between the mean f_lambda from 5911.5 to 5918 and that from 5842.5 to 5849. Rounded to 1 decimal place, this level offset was 0.8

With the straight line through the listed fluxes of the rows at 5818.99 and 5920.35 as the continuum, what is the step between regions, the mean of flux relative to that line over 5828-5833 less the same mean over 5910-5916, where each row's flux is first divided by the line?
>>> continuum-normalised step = 0.26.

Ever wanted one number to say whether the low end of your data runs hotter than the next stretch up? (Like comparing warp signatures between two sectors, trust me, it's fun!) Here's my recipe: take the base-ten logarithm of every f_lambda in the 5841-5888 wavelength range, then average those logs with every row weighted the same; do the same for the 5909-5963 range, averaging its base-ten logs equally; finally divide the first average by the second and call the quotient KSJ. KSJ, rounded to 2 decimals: 1.01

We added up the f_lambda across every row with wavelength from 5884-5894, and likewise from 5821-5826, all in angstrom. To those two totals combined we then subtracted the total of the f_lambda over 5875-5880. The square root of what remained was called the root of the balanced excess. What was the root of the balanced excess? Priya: 6.4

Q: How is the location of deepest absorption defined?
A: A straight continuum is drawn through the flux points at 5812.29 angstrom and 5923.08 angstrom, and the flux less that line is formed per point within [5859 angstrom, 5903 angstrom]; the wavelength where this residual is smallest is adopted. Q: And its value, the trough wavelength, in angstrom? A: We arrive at 5889.08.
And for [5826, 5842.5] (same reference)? 5827.03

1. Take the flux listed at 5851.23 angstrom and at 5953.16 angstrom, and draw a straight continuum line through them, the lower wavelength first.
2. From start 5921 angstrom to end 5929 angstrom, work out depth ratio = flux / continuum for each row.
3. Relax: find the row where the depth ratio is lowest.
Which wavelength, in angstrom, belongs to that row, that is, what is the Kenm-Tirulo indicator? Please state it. 5925.80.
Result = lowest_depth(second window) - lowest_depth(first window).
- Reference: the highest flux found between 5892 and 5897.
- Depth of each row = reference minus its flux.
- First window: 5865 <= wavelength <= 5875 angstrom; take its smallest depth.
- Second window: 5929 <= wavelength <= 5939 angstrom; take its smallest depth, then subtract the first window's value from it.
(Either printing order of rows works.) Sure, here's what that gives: 2.5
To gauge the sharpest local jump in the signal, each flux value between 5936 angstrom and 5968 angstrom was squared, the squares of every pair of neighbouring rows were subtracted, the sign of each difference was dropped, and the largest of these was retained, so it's 8.2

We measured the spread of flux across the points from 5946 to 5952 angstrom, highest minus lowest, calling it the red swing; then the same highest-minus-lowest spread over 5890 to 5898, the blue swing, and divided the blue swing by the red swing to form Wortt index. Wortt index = 1.0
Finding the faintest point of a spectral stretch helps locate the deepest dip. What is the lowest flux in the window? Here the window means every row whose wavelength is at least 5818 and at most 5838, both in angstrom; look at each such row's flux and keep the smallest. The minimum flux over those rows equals 6.88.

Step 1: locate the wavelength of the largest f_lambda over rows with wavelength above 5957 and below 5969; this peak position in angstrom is 5960.01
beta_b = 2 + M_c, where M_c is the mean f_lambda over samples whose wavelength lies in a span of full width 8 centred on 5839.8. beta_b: 10.2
